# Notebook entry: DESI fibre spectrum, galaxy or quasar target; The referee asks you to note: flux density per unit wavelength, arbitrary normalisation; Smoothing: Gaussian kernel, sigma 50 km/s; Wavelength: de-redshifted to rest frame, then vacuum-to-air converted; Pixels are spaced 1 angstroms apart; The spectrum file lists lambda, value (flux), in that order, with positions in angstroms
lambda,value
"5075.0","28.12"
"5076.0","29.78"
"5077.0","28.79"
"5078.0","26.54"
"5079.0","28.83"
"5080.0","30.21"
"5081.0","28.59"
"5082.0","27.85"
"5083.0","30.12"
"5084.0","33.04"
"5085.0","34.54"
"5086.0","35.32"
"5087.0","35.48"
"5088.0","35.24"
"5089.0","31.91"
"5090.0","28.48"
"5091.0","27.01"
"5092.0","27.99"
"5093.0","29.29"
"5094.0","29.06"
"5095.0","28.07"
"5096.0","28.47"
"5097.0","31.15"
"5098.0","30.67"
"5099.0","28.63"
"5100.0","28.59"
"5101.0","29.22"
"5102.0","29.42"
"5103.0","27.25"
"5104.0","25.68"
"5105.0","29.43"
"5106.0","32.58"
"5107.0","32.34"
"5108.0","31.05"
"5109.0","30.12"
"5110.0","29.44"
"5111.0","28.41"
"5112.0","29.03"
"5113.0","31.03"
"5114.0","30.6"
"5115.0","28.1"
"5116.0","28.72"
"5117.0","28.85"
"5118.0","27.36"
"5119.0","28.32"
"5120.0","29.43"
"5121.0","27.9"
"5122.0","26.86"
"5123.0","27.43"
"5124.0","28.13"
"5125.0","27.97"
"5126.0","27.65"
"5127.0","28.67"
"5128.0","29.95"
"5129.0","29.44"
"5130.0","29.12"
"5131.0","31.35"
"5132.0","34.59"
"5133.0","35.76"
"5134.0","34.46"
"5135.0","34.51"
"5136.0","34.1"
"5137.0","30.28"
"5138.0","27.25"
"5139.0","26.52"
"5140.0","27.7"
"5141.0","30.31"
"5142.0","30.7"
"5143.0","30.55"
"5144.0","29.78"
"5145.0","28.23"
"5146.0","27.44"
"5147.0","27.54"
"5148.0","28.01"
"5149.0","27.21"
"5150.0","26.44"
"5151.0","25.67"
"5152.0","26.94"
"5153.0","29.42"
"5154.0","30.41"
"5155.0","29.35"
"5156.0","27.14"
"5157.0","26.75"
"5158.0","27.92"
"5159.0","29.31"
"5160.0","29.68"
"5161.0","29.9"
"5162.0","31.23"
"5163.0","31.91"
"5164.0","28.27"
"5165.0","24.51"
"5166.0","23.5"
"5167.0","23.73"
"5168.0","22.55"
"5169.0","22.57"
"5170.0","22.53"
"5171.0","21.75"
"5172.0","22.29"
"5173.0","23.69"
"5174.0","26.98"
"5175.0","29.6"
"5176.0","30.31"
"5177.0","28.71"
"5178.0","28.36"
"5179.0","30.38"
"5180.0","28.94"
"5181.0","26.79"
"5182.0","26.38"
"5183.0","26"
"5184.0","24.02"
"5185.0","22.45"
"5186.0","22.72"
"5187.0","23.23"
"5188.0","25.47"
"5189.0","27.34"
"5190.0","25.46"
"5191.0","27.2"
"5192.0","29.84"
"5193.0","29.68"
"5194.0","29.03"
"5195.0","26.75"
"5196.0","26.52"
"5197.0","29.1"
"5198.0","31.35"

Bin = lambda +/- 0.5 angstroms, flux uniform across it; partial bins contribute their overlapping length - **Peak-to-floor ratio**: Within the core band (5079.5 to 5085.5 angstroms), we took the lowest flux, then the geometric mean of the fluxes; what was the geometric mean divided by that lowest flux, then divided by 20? 0.0550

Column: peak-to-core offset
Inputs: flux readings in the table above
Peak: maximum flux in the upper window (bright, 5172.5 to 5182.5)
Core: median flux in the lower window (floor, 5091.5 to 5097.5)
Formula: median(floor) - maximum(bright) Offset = -1.6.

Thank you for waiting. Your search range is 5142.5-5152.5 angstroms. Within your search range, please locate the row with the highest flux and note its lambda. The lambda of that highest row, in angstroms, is 5143.0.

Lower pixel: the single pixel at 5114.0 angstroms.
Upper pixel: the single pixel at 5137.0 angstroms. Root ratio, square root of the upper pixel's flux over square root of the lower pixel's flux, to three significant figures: 0.995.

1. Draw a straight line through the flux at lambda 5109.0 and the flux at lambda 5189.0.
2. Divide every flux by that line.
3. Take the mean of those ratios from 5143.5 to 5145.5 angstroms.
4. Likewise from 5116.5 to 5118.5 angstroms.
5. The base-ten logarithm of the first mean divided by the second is 0.028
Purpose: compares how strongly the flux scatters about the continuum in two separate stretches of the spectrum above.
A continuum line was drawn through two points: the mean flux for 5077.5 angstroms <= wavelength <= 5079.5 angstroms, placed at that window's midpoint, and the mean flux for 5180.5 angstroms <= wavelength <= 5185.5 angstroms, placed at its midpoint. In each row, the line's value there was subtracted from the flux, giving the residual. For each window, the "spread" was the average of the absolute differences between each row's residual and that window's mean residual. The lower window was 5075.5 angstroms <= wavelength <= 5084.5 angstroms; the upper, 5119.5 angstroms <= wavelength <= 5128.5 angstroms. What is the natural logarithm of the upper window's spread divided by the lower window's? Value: -0.55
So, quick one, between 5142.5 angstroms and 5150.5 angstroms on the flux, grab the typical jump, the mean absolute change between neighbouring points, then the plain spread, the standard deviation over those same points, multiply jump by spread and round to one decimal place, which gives 1.0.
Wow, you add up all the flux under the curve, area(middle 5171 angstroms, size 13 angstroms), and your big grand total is 323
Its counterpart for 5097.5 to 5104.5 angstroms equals 199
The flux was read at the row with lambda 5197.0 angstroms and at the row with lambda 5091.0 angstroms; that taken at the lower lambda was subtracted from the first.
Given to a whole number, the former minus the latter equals 2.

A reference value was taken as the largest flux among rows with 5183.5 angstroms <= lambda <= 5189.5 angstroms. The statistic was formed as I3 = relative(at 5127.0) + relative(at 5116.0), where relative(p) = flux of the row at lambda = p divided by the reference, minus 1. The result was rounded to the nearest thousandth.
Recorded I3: 0.099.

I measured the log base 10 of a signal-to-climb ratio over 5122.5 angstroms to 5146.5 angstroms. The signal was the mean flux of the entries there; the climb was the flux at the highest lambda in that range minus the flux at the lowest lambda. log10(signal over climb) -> 3.5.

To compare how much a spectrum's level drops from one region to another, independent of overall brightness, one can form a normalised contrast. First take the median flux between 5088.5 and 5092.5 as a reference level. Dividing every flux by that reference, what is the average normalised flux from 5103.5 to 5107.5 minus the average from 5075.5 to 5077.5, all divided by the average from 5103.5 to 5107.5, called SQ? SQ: 0.02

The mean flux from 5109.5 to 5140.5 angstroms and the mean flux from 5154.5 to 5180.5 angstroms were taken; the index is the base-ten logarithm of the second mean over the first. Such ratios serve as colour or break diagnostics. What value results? -0.041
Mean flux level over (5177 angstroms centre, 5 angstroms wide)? 29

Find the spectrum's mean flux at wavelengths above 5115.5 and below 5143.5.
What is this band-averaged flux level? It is 29.8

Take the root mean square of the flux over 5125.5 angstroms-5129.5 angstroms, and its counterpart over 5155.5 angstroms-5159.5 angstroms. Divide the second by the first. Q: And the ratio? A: 0.96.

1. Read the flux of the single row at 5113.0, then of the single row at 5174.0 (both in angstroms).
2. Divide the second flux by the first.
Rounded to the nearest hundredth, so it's 0.87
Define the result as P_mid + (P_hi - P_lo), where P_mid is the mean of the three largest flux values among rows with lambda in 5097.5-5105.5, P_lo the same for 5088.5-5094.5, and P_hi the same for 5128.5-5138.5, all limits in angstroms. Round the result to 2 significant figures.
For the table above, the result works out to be 35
